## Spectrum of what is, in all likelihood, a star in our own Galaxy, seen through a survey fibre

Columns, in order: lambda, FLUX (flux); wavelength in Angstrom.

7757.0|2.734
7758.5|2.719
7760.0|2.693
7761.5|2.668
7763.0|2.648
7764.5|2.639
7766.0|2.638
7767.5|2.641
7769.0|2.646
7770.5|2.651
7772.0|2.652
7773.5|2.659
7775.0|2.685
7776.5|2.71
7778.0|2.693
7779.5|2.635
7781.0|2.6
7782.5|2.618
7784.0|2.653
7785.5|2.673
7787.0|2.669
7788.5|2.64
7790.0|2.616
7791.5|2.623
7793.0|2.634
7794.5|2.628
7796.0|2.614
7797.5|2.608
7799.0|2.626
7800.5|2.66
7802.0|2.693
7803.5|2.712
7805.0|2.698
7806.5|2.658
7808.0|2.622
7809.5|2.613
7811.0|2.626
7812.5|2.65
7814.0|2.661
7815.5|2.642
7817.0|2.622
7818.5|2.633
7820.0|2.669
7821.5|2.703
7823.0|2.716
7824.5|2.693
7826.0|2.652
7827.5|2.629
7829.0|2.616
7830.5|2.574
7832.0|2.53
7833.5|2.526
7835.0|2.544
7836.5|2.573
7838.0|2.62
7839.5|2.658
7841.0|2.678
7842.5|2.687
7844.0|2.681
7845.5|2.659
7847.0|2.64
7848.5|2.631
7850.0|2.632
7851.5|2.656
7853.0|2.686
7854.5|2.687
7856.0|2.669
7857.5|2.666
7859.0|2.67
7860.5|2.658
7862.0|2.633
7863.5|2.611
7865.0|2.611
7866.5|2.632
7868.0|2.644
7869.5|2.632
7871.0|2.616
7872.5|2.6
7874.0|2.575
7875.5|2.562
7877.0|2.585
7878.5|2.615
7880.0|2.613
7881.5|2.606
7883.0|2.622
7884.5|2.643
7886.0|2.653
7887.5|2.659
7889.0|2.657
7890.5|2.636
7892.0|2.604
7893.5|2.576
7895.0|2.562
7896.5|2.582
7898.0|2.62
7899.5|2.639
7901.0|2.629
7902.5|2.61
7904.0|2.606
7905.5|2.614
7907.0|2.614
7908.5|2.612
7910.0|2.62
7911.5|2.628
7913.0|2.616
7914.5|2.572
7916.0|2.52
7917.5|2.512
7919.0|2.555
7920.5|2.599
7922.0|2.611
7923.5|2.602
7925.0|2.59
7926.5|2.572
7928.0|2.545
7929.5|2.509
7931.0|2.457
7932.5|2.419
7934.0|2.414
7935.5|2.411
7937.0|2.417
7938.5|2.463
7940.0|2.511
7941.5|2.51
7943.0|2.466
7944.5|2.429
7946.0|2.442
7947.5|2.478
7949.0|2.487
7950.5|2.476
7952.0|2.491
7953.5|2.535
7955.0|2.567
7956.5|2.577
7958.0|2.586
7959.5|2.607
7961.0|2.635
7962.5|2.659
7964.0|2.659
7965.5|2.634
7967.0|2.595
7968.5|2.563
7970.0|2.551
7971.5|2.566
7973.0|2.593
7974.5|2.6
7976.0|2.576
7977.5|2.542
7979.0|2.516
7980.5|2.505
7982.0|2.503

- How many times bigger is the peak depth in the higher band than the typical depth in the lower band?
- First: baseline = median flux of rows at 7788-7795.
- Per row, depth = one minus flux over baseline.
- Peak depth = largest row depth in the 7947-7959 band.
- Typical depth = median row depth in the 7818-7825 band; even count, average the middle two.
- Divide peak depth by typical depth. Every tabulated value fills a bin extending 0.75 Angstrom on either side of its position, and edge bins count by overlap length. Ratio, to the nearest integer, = -2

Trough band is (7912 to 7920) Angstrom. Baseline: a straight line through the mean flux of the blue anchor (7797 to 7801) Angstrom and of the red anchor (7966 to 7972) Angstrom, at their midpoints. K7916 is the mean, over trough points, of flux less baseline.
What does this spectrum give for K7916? -0.03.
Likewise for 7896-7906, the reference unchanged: 0.02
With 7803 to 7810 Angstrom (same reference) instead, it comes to 0.03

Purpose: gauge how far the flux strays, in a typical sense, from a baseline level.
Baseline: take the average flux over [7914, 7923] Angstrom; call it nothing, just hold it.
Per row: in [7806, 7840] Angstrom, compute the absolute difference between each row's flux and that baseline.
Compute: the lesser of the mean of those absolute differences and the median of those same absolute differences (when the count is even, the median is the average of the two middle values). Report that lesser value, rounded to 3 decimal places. 0.067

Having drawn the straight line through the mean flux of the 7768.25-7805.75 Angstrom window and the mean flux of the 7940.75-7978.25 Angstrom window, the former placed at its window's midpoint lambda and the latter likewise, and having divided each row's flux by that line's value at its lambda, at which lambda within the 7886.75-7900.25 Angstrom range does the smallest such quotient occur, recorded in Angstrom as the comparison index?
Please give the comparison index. 7895.0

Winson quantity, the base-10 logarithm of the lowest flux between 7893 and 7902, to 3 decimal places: 0.409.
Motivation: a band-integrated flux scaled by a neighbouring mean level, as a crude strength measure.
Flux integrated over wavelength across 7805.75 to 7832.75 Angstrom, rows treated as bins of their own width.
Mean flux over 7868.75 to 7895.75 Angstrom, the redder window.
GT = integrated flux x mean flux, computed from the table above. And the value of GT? 186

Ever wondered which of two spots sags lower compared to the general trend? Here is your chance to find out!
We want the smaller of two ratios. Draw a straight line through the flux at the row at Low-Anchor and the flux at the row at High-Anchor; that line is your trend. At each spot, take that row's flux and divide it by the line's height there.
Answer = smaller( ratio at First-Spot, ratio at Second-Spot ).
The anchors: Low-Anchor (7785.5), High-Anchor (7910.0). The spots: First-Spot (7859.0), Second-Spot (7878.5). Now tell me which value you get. 0.993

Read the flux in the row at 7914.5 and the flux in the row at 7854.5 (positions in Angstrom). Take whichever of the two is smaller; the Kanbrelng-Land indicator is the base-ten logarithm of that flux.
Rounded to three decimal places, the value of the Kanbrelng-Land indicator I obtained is 0.410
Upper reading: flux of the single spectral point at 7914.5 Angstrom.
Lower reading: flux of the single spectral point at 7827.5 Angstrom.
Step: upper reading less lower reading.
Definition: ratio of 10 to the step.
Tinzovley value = -175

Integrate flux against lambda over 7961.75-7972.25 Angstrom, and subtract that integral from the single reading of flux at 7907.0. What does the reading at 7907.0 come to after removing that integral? -24.7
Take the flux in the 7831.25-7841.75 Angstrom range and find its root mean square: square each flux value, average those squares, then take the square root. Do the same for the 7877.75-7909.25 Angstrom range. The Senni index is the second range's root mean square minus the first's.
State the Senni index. 0.03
